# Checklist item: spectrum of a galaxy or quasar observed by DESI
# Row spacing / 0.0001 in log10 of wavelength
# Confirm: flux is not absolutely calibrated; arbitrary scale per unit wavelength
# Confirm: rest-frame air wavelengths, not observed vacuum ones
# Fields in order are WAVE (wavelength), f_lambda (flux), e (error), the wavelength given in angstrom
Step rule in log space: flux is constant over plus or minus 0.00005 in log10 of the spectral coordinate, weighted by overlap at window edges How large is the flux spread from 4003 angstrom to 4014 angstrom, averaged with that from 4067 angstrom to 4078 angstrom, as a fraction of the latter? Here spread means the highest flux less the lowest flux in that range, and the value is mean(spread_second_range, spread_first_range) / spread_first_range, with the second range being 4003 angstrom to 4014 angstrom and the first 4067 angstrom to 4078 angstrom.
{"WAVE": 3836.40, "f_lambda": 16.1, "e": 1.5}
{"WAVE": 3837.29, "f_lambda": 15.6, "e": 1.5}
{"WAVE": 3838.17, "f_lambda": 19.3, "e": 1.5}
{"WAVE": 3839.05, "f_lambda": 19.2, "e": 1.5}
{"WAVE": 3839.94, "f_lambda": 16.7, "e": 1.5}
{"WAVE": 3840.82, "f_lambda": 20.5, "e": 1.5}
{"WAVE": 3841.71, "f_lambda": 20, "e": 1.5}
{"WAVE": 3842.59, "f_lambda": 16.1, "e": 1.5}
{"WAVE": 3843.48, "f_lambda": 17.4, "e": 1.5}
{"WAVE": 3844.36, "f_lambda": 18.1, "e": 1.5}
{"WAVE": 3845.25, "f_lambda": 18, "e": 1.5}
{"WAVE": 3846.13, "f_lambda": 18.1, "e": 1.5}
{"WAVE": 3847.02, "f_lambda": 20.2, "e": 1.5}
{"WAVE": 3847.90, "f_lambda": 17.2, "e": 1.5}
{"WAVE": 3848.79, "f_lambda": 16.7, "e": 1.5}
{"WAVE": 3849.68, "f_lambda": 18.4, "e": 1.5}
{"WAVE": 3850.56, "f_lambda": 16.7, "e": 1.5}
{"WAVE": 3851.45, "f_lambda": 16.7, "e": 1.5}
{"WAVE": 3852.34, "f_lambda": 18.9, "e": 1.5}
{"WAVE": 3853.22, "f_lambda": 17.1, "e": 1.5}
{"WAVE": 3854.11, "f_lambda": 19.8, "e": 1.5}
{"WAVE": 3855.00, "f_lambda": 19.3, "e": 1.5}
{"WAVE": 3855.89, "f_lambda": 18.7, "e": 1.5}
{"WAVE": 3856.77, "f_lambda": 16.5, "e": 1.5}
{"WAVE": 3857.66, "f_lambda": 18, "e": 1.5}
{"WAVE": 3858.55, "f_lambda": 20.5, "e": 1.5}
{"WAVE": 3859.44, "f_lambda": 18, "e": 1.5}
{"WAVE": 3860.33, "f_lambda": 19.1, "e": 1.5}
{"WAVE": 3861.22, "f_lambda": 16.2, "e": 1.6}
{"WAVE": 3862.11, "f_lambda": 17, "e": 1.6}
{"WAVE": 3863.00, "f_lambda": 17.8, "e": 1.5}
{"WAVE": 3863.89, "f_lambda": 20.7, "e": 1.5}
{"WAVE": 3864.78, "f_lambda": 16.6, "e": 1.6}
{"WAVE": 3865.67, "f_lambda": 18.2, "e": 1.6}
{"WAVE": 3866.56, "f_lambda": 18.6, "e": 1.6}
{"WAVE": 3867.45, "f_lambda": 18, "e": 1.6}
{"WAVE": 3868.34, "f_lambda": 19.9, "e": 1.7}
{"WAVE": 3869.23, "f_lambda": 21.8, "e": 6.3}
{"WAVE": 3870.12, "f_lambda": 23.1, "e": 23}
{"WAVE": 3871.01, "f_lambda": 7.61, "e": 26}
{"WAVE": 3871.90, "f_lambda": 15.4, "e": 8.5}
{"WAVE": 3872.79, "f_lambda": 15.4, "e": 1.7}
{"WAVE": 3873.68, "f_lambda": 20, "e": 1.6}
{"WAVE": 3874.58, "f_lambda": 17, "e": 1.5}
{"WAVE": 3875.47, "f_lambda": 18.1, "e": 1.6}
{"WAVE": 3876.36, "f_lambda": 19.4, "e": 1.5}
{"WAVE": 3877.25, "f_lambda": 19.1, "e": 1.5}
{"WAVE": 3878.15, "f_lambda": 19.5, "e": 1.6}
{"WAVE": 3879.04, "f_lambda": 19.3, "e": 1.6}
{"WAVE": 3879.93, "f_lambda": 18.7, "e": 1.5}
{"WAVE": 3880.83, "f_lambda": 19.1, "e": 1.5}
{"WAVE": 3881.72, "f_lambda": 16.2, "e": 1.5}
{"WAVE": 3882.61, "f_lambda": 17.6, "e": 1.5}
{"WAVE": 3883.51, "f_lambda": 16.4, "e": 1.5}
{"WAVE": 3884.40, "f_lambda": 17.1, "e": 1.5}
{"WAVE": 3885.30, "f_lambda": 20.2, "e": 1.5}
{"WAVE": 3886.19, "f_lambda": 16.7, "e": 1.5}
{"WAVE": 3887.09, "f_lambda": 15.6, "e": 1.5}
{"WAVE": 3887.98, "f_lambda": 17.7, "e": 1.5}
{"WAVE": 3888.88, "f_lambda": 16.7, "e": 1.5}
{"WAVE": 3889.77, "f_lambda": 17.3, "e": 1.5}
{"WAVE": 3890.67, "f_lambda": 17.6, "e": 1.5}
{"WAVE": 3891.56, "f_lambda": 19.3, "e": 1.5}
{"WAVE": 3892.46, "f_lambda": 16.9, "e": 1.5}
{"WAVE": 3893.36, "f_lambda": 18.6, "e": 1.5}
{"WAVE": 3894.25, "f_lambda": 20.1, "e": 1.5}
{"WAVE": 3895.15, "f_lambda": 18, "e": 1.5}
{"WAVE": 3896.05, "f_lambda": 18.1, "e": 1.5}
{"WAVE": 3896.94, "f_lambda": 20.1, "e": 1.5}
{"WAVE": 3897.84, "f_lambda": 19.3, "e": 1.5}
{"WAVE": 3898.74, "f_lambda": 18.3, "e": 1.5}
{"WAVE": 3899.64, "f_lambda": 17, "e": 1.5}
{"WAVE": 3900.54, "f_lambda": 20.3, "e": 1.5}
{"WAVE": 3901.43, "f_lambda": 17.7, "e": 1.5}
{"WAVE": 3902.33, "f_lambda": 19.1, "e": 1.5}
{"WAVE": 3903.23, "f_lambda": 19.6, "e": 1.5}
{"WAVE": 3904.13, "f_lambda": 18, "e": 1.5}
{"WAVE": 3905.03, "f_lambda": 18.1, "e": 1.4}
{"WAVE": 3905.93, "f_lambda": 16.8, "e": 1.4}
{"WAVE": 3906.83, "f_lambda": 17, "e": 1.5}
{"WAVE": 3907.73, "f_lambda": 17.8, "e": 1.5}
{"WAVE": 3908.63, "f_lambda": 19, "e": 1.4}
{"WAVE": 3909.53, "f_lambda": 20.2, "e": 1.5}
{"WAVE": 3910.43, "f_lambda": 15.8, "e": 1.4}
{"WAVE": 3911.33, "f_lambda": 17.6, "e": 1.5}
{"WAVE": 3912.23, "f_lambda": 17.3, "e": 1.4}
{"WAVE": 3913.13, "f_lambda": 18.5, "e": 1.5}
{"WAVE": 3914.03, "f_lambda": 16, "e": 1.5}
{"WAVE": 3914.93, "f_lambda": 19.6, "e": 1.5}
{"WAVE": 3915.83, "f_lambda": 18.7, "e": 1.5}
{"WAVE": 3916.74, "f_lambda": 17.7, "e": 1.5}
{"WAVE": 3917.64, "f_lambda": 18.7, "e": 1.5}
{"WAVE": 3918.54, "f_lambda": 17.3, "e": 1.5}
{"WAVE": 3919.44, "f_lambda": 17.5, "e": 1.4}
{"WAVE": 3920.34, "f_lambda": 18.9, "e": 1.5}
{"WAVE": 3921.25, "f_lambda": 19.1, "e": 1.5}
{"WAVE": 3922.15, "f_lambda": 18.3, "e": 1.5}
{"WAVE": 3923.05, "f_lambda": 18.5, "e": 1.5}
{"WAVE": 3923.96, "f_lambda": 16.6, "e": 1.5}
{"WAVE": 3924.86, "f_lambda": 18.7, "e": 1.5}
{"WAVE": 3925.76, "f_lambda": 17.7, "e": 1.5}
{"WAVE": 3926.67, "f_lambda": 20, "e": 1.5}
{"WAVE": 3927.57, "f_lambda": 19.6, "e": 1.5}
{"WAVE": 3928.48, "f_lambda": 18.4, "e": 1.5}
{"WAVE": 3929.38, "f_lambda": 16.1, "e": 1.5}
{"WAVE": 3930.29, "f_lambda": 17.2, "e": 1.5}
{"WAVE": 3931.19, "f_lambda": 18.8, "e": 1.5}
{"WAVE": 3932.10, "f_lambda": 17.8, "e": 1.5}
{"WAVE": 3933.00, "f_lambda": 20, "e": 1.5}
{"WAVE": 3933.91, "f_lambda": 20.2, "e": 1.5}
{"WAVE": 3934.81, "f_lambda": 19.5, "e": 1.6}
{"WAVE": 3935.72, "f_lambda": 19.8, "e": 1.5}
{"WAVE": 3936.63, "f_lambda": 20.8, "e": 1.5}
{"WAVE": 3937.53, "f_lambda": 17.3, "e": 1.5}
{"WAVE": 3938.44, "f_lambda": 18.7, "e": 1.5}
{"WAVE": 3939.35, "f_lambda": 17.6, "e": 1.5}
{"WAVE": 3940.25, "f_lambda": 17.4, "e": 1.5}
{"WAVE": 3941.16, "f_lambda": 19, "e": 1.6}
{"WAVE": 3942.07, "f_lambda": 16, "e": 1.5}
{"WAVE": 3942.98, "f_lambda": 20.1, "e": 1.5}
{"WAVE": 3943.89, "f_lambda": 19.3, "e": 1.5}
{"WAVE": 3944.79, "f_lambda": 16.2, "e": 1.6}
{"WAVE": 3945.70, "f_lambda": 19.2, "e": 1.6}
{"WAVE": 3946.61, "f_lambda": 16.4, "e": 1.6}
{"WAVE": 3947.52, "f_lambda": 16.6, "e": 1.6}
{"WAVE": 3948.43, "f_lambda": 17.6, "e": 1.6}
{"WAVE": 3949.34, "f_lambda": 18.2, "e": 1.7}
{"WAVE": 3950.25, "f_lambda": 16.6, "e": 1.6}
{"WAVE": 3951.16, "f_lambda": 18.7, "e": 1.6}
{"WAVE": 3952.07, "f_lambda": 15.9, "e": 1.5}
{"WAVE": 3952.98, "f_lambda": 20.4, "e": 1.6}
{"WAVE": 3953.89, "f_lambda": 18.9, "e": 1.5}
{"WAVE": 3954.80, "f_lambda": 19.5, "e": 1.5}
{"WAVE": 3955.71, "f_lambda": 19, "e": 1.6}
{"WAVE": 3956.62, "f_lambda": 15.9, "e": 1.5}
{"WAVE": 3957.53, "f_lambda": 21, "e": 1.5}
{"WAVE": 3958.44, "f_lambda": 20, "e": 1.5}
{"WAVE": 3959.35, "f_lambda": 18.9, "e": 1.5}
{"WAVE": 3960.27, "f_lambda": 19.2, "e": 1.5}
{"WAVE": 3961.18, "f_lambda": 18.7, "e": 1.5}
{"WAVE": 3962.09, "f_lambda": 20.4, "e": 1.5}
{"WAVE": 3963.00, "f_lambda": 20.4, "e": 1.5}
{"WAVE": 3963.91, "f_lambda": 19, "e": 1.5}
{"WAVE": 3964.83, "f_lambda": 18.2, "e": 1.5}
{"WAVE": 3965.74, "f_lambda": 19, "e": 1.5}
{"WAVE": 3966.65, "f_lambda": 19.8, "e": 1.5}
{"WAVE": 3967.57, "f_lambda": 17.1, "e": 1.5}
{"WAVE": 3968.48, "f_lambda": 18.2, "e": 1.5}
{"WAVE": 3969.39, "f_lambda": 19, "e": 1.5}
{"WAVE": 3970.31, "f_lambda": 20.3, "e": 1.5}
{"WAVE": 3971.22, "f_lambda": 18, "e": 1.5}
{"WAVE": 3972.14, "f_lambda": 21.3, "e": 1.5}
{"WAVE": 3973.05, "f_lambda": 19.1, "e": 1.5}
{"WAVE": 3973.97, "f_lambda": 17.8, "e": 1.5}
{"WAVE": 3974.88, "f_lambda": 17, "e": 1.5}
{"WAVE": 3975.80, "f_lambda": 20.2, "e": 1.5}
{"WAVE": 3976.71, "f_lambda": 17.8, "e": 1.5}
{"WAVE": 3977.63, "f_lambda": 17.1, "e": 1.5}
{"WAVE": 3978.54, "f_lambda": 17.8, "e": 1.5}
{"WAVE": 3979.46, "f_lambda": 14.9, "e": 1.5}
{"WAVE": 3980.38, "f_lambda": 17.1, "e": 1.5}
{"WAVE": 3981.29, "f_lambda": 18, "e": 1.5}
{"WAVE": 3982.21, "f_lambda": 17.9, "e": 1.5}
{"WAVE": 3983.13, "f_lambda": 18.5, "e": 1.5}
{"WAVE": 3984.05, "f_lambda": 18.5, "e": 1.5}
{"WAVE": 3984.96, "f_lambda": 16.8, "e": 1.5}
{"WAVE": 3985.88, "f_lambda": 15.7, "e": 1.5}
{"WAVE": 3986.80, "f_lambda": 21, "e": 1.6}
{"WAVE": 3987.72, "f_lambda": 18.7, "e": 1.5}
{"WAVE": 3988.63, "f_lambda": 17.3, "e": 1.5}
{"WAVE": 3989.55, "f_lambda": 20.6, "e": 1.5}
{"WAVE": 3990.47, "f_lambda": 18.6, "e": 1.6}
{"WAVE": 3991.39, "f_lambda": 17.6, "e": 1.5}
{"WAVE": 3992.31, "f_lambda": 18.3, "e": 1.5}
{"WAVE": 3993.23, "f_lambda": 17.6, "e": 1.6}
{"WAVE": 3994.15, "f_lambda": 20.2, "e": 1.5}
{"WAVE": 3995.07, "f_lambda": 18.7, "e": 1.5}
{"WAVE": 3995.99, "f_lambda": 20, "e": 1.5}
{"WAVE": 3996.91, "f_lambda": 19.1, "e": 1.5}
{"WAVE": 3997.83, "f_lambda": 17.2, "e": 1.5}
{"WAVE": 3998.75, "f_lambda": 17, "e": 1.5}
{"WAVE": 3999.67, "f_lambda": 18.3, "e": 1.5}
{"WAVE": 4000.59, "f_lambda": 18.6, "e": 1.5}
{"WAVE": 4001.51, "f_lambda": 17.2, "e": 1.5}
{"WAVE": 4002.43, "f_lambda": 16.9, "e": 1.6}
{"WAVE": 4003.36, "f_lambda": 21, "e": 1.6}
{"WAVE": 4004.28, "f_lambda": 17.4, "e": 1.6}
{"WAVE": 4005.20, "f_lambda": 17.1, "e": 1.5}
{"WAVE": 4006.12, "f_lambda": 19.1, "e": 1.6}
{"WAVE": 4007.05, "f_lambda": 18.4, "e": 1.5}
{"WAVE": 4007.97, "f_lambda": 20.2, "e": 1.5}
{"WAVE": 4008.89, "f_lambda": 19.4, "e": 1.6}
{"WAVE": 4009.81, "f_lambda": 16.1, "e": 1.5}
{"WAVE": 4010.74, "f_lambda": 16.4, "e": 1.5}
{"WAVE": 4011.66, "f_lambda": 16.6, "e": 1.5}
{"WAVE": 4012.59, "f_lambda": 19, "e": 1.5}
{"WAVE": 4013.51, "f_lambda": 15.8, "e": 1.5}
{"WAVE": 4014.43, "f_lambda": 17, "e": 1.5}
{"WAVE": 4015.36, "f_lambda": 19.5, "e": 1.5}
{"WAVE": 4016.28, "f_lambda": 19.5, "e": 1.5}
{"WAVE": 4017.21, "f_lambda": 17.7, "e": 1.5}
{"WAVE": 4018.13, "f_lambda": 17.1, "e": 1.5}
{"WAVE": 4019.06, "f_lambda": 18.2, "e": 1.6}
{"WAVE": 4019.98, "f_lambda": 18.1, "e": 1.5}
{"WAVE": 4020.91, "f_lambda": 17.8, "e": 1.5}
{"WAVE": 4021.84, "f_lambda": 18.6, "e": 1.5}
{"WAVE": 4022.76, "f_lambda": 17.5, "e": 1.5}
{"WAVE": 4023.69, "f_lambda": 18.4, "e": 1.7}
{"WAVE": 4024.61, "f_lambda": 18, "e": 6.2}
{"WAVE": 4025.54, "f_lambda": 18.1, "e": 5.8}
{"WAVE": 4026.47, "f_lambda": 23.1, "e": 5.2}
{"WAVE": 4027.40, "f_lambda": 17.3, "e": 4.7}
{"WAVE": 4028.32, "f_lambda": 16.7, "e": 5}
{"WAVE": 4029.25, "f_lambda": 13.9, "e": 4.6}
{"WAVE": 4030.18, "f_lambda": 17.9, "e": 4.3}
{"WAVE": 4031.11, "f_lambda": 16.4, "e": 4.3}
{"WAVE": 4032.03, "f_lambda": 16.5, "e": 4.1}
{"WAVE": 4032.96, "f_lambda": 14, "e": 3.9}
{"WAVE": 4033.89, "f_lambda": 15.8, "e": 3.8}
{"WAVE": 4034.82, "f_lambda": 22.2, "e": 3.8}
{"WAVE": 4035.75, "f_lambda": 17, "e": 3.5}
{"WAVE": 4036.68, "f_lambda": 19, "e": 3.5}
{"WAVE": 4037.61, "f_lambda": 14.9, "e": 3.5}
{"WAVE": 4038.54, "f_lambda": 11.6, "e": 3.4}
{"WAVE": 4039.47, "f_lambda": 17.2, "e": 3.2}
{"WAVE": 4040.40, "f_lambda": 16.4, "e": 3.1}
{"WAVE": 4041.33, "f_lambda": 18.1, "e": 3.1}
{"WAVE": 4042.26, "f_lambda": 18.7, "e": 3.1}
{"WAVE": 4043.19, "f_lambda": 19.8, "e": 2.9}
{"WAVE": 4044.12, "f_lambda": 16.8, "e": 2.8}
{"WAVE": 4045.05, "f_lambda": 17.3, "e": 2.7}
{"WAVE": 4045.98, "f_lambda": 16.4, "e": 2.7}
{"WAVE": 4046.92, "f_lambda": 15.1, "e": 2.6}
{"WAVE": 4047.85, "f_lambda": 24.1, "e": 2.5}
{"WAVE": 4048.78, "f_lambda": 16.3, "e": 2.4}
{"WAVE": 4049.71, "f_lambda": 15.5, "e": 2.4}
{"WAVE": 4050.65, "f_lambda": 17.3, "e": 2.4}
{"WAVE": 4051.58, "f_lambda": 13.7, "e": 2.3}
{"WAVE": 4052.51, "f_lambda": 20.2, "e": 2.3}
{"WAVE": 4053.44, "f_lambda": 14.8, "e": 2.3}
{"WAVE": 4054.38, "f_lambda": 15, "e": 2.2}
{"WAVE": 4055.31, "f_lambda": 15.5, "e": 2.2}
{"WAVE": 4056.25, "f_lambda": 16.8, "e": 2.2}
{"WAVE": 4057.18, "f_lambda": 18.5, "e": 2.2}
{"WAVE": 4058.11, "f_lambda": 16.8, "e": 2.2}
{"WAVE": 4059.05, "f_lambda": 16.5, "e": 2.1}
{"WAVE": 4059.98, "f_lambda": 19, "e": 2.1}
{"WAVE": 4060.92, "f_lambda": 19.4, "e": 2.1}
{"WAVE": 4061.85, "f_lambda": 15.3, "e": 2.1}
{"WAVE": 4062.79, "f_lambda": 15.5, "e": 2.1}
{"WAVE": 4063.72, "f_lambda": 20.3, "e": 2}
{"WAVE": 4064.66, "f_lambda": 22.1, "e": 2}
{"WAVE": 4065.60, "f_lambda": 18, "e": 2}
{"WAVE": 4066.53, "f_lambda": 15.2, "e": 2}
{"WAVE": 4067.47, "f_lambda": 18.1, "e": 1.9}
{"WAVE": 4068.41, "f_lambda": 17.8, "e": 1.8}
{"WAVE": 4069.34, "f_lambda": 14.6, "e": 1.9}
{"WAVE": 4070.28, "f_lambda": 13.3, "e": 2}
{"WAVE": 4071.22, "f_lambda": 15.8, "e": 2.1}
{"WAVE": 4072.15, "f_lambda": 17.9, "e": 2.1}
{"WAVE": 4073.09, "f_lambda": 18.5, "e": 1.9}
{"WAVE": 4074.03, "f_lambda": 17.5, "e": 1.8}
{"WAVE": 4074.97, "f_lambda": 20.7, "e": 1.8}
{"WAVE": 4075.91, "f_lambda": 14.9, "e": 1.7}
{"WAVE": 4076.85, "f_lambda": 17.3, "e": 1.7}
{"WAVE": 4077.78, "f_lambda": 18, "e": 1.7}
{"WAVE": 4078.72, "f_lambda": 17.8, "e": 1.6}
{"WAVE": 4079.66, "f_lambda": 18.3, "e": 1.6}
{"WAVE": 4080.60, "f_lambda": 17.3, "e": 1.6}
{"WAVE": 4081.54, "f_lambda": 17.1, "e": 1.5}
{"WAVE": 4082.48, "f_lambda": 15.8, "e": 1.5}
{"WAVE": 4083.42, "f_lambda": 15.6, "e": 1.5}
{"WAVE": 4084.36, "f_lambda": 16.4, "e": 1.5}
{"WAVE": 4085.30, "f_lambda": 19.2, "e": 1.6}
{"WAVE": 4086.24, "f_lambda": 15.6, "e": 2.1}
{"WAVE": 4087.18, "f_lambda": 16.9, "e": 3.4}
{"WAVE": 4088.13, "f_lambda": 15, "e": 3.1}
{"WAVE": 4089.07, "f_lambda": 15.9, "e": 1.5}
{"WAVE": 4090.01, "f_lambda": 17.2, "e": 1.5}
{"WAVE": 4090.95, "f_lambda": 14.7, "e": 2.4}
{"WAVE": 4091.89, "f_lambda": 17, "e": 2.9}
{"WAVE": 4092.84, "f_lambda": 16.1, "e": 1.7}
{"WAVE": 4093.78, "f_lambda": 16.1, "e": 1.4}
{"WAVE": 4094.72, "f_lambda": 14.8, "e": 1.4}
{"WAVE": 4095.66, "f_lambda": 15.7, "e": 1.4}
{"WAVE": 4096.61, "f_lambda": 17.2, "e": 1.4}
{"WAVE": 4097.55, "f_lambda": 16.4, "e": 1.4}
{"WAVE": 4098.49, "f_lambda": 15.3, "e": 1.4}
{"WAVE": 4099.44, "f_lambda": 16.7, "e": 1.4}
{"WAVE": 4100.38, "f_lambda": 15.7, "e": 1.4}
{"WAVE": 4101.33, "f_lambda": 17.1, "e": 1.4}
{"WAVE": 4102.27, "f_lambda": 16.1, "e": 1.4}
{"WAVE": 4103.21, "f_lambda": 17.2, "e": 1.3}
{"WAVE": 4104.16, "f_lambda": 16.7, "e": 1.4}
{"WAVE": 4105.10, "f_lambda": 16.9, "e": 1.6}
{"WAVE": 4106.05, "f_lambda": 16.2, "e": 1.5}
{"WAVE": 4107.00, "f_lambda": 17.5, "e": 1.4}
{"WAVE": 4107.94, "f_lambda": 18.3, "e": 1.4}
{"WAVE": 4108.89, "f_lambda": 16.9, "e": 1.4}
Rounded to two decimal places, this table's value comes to 0.85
